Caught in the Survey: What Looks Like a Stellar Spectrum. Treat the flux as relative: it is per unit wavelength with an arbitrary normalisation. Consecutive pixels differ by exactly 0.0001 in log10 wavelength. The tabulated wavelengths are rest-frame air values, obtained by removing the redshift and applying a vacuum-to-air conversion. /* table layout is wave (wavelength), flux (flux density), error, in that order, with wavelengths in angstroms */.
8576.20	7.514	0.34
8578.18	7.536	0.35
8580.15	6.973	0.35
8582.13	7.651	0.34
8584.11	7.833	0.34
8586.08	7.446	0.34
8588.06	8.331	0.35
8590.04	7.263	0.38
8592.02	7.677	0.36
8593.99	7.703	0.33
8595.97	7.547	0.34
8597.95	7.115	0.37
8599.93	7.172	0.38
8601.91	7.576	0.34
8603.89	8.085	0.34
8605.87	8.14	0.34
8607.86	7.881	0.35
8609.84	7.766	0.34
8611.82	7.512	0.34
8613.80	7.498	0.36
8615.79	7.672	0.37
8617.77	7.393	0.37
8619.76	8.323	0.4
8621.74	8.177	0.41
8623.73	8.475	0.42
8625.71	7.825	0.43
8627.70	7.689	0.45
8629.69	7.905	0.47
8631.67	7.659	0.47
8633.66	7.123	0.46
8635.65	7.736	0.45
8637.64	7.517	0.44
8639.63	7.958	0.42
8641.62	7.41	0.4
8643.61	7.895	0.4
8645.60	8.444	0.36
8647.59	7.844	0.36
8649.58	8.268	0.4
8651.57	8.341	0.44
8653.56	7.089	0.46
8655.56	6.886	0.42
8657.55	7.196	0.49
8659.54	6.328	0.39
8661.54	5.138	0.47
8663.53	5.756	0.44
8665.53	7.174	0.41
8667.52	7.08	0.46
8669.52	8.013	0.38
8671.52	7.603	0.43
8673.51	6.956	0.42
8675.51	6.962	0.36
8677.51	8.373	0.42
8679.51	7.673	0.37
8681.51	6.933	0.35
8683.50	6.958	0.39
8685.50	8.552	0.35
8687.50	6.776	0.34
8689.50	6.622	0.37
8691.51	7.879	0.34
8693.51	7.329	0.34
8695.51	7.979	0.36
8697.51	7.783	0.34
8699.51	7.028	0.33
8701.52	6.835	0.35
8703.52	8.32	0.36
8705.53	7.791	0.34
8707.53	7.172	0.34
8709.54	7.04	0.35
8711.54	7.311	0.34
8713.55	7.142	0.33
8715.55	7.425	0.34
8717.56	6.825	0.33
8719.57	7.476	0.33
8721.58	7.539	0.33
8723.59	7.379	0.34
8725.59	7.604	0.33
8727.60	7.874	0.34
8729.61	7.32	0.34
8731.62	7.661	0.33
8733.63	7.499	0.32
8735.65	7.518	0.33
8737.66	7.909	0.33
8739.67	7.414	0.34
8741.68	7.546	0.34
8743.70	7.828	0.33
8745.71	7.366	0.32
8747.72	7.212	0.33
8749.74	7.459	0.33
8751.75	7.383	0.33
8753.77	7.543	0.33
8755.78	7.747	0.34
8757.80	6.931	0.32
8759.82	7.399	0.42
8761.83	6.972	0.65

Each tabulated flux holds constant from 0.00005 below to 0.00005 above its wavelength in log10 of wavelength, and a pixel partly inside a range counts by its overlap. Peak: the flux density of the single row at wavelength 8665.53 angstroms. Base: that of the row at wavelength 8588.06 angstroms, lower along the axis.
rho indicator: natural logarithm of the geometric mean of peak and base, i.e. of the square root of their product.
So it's 2.05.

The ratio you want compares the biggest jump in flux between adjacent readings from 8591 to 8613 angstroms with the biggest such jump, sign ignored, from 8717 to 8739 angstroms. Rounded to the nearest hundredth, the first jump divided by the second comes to 0.78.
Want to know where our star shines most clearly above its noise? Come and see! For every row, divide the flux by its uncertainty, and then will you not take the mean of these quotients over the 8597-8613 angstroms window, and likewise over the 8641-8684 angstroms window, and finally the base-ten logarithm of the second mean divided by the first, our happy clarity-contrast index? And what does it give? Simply -0.086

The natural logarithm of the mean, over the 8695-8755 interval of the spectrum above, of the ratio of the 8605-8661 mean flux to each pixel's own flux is 0.03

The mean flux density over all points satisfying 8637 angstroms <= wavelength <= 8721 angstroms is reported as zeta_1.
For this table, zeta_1 7.36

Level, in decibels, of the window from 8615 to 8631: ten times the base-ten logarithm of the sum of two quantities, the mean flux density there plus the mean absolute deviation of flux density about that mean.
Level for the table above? 9.15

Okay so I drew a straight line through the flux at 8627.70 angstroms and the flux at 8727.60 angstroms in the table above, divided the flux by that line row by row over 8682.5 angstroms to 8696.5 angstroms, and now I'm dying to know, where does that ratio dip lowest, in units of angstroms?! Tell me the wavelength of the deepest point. 8689.50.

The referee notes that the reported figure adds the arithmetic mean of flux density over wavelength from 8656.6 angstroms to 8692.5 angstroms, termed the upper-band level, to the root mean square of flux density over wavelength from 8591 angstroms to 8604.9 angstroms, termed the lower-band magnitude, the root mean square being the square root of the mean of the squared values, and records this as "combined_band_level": 14.7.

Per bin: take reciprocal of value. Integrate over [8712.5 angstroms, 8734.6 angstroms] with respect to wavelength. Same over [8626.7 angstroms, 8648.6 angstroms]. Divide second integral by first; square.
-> 0.904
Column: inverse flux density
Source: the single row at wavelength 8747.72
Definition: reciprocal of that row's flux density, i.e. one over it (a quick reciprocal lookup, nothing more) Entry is 0.139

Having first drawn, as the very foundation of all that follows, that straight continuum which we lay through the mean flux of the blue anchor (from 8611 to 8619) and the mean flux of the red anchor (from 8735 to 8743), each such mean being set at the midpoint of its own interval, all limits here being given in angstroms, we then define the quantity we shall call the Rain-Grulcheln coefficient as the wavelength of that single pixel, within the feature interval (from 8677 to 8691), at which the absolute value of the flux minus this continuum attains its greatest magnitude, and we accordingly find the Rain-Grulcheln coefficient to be 8685.50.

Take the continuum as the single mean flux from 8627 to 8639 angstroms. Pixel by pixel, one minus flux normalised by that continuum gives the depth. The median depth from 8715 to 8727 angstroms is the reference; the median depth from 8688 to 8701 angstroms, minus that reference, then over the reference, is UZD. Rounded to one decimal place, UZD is -0.7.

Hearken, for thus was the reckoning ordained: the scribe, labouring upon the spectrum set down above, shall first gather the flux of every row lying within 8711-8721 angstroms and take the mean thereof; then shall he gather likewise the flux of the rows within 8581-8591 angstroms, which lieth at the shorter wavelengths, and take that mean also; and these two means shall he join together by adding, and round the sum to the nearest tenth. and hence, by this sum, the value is 14.9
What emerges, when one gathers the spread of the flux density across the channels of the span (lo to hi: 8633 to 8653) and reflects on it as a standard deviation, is 0.4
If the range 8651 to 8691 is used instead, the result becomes 0.8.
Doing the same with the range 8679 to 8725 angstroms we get 0.5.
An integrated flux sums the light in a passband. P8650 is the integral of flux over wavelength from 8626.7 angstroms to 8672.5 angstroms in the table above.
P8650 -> 339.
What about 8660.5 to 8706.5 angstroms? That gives 335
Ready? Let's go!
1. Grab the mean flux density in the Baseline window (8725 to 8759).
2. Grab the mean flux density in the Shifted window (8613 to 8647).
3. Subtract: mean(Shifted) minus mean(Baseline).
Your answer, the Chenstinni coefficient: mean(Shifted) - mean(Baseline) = 0.29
